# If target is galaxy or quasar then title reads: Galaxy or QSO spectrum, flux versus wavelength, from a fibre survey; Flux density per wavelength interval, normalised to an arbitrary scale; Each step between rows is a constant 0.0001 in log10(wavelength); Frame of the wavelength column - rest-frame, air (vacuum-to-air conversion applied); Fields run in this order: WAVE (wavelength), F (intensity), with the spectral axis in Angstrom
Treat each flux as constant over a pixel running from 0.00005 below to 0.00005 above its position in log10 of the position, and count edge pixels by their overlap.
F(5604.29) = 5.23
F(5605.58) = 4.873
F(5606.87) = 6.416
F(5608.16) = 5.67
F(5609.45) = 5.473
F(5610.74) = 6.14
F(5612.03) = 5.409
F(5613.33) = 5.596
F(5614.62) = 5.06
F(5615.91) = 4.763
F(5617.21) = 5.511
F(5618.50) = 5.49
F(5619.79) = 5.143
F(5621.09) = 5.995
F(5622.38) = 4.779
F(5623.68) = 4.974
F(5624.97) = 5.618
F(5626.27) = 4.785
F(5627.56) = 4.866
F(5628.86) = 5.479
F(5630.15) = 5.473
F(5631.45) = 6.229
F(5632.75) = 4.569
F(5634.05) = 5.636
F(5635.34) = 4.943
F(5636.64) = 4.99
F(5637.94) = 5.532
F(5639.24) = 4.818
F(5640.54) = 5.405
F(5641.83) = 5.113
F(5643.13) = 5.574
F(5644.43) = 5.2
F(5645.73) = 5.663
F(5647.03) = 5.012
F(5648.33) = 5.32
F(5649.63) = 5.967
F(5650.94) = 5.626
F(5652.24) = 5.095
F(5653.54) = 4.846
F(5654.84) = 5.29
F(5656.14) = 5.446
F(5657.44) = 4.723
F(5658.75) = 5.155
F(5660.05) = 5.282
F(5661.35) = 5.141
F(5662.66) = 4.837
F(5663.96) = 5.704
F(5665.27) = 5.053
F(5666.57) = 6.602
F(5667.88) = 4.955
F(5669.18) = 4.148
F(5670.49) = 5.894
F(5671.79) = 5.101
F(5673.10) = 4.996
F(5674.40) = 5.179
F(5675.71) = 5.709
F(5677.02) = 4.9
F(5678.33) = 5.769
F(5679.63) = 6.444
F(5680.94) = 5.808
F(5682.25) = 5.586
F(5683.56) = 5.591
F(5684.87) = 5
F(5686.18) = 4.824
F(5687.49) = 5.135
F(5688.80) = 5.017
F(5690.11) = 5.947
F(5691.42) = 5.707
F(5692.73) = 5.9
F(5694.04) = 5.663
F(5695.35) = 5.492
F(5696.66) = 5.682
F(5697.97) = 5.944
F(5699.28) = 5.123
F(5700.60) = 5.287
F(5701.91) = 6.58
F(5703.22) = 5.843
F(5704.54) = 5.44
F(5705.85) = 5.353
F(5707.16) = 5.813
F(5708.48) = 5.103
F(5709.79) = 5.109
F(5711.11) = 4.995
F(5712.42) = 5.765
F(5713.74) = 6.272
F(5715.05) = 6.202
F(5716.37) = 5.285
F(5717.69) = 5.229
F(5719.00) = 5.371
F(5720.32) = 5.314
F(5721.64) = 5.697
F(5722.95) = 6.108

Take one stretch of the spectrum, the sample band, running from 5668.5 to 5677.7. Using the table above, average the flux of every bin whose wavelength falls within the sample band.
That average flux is 5.13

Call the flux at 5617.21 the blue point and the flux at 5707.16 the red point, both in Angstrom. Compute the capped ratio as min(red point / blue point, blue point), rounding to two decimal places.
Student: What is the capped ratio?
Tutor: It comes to 1.05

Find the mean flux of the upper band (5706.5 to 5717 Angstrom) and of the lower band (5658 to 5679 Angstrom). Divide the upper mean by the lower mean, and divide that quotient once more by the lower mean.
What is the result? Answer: 0.200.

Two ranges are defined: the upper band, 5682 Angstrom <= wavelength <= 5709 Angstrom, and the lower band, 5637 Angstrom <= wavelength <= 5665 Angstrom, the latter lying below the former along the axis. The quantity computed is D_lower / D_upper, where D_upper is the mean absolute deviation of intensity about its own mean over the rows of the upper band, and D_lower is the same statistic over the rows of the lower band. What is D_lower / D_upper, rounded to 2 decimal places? 0.80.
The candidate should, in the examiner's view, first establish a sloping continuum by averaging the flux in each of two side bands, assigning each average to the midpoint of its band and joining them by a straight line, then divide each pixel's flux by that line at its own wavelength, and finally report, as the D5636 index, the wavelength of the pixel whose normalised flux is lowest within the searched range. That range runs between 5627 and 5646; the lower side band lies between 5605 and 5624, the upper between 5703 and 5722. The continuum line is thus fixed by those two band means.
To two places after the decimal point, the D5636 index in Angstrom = 5632.75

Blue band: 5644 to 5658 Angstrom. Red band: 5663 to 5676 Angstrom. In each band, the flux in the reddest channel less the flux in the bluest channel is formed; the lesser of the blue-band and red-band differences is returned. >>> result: -0.48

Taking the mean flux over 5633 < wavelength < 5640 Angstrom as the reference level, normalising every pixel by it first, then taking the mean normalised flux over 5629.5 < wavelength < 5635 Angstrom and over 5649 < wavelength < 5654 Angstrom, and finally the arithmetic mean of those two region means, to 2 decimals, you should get 1.05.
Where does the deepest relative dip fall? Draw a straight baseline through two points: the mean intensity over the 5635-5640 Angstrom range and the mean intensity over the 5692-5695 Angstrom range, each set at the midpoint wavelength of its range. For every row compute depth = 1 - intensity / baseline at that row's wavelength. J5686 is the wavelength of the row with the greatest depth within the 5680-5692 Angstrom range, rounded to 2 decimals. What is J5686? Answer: 5686.18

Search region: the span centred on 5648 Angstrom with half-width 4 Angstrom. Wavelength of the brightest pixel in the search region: 5649.63 Angstrom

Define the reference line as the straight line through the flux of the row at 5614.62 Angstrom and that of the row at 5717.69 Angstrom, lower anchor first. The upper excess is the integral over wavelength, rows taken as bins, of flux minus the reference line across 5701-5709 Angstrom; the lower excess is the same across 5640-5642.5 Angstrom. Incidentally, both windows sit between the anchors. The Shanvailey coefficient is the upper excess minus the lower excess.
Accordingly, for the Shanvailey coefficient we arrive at 3.4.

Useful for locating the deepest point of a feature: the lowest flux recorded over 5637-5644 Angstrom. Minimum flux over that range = 4.818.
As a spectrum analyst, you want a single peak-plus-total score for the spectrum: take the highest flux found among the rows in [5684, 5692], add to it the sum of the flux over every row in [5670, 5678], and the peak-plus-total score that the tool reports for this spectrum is 37.7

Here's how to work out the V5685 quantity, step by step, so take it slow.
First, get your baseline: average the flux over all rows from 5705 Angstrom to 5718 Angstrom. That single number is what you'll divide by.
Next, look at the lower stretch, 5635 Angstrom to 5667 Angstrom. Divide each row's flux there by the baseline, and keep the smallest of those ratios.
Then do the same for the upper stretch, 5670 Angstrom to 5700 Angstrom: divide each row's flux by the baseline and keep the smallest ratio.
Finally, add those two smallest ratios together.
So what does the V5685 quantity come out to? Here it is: 1.73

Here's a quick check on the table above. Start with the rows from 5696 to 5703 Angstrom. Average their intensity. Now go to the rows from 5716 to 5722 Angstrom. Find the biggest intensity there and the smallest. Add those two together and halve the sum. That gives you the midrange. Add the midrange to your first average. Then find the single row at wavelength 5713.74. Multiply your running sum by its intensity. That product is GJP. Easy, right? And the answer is 70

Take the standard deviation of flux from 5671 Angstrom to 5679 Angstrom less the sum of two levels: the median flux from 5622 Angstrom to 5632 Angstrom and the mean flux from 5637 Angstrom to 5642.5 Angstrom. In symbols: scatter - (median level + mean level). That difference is -10.1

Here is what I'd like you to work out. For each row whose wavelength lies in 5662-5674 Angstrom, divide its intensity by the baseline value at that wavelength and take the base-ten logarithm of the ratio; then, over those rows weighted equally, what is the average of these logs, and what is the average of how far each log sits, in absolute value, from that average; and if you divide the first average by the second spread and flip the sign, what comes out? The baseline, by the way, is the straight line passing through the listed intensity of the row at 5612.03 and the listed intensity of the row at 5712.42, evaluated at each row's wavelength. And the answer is 0.73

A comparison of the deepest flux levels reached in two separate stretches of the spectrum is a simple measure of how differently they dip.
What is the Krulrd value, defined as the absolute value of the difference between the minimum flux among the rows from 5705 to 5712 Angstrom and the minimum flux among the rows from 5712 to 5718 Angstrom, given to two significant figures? 0.23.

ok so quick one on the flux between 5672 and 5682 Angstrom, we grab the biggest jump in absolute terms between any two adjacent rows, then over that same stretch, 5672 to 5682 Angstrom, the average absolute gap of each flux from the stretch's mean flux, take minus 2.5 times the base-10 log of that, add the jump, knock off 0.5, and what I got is 1.25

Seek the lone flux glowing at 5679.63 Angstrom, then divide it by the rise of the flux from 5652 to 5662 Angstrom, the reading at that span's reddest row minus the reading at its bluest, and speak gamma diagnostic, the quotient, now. 140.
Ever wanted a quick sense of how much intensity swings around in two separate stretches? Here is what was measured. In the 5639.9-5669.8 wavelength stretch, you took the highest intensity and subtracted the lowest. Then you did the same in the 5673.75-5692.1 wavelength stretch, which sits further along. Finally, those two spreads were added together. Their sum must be 4.1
